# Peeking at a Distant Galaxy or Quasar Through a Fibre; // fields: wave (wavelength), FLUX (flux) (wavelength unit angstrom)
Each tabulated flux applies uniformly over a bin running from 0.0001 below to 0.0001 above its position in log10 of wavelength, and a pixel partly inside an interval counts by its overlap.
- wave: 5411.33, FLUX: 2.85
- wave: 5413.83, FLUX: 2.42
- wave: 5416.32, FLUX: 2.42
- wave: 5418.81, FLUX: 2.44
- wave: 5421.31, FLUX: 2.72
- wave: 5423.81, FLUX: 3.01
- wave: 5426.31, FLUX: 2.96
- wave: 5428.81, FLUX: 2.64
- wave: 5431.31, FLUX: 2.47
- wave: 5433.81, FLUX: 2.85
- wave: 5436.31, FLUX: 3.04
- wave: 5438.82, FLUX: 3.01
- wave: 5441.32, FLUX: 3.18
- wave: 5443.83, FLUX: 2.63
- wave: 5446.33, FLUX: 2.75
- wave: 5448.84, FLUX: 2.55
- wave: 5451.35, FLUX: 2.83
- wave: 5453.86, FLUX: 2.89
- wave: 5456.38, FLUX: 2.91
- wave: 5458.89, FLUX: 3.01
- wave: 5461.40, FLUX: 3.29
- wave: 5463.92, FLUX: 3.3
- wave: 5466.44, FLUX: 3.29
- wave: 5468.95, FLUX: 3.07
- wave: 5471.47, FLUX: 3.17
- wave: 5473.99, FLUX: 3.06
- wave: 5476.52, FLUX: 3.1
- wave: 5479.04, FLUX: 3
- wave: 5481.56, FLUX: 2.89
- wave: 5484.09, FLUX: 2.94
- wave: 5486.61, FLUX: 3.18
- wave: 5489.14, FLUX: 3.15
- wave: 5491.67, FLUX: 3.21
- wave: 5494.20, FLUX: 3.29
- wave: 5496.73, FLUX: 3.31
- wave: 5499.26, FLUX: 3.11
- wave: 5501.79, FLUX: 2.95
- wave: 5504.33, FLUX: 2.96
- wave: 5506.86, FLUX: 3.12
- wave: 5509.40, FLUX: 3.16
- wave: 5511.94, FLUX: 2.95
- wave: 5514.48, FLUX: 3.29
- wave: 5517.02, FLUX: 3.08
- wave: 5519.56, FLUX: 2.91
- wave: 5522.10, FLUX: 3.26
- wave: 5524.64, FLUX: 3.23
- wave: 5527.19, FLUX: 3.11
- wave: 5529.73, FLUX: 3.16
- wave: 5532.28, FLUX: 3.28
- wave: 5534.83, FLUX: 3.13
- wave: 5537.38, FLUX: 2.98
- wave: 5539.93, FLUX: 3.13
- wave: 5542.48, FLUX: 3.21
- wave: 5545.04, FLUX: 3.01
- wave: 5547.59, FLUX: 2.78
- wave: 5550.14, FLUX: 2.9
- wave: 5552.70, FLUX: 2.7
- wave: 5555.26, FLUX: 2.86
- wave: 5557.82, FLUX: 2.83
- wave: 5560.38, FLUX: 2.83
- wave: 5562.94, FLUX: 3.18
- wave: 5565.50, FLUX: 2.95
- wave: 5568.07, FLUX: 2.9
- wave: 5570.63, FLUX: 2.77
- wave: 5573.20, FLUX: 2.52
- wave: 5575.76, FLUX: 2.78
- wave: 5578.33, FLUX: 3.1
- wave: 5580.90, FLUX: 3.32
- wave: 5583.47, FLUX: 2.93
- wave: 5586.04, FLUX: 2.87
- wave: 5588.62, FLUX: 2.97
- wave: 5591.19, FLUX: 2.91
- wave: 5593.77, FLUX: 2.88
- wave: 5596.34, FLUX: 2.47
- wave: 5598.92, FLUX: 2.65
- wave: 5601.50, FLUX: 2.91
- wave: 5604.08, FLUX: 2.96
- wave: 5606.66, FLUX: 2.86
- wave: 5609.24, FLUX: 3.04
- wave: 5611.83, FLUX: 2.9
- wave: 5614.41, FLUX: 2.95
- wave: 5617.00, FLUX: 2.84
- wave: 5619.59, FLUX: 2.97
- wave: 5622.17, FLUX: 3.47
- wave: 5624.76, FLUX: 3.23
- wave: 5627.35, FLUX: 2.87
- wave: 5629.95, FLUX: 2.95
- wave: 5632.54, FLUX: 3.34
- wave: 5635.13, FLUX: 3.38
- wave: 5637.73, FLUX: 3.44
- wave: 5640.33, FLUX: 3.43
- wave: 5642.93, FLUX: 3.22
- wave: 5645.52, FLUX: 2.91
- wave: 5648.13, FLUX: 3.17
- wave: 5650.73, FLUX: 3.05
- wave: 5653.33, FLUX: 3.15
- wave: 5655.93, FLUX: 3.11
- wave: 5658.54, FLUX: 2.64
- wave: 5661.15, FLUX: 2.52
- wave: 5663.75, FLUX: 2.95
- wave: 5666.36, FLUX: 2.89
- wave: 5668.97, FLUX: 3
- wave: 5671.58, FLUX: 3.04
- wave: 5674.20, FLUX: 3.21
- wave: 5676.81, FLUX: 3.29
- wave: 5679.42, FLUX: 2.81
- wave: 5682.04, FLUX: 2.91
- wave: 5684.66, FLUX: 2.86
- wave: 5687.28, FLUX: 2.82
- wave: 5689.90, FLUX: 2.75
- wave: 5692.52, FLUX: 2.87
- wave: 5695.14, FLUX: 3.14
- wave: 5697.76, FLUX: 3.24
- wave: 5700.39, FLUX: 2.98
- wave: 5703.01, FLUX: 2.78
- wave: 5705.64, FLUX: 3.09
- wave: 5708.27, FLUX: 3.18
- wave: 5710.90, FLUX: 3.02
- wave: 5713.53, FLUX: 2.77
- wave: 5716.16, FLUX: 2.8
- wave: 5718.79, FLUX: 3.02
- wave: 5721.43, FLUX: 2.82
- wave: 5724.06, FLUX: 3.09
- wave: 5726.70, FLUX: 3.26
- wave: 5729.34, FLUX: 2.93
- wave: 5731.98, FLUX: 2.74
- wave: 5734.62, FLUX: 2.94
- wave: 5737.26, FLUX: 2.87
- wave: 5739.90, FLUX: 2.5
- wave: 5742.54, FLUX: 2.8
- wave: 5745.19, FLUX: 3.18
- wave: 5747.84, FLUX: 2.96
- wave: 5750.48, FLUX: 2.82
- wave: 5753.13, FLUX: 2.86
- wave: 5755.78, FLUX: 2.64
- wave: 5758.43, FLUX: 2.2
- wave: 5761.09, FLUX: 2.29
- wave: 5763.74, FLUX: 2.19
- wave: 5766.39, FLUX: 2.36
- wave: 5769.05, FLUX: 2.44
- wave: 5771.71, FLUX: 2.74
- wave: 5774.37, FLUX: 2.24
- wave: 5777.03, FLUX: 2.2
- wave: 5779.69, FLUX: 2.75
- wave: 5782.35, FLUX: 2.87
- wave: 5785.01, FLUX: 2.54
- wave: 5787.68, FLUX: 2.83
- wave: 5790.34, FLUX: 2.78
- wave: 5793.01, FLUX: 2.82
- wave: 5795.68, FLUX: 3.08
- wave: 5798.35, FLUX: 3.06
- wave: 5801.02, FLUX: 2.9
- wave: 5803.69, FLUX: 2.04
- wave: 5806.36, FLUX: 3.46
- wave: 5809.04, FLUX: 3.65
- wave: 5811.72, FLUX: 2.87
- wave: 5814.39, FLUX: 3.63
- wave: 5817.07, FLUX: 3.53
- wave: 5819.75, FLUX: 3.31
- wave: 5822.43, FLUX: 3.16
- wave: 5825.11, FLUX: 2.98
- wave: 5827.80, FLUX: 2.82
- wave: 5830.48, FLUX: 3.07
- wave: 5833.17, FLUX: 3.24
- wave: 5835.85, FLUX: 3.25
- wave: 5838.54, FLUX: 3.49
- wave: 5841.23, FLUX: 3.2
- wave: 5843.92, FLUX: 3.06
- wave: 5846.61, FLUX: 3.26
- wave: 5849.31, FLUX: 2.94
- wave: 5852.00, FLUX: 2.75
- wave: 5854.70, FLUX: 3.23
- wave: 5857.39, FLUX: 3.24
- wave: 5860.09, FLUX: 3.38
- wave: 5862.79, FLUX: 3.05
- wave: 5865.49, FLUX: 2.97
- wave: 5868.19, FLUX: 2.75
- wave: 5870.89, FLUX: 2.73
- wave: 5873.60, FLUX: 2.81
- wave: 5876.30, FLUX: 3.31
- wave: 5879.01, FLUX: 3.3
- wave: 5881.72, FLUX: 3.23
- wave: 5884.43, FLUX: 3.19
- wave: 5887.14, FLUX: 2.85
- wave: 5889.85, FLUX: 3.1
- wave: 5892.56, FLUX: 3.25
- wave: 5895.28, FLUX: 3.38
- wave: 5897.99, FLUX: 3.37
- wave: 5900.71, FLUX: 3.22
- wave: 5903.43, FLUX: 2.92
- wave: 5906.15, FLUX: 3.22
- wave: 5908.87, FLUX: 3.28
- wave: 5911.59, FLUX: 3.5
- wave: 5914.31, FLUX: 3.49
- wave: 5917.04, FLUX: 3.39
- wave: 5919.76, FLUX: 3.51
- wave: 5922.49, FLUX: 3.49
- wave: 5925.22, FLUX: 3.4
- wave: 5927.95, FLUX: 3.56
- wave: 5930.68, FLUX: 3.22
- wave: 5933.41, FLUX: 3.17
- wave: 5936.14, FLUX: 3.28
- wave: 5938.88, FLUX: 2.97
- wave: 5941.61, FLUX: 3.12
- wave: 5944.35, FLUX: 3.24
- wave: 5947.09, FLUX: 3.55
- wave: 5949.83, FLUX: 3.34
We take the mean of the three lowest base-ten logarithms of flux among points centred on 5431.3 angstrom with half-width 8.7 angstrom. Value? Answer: 0.423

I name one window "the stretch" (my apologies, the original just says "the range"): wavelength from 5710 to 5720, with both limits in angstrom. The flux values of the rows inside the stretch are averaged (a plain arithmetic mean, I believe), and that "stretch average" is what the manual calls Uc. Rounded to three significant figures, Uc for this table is 2.90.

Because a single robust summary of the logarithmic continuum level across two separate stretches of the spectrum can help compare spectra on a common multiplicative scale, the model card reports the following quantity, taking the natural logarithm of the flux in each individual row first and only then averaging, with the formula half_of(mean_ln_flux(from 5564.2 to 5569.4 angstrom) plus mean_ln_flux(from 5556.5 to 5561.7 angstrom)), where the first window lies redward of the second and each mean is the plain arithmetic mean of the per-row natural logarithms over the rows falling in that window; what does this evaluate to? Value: 1.057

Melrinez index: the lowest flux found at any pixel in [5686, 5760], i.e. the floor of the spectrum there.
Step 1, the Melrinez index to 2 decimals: 2.20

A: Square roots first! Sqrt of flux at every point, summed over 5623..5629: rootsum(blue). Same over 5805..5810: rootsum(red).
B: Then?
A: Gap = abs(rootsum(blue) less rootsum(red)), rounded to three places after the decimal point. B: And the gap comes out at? 0.279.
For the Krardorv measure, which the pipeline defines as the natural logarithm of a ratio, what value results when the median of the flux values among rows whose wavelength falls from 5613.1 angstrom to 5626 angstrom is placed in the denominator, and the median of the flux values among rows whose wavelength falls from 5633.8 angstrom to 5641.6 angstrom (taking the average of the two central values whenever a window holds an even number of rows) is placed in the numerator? 0.14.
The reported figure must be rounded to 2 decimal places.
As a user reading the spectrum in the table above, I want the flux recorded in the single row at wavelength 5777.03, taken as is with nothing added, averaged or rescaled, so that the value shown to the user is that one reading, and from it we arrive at 2.20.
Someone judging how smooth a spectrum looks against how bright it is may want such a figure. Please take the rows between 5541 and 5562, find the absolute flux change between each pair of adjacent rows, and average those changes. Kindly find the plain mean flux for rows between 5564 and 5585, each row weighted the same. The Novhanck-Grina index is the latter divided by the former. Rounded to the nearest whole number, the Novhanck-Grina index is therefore 22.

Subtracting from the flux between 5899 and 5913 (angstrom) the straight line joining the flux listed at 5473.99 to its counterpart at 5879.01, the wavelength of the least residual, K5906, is 5903.43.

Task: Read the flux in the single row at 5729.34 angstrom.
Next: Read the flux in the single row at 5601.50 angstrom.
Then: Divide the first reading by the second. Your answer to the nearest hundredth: 1.01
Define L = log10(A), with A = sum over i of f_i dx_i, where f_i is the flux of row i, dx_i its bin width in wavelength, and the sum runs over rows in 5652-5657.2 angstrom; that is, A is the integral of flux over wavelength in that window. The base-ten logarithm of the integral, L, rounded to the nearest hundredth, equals 1.21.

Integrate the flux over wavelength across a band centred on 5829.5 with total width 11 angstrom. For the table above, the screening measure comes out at 33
